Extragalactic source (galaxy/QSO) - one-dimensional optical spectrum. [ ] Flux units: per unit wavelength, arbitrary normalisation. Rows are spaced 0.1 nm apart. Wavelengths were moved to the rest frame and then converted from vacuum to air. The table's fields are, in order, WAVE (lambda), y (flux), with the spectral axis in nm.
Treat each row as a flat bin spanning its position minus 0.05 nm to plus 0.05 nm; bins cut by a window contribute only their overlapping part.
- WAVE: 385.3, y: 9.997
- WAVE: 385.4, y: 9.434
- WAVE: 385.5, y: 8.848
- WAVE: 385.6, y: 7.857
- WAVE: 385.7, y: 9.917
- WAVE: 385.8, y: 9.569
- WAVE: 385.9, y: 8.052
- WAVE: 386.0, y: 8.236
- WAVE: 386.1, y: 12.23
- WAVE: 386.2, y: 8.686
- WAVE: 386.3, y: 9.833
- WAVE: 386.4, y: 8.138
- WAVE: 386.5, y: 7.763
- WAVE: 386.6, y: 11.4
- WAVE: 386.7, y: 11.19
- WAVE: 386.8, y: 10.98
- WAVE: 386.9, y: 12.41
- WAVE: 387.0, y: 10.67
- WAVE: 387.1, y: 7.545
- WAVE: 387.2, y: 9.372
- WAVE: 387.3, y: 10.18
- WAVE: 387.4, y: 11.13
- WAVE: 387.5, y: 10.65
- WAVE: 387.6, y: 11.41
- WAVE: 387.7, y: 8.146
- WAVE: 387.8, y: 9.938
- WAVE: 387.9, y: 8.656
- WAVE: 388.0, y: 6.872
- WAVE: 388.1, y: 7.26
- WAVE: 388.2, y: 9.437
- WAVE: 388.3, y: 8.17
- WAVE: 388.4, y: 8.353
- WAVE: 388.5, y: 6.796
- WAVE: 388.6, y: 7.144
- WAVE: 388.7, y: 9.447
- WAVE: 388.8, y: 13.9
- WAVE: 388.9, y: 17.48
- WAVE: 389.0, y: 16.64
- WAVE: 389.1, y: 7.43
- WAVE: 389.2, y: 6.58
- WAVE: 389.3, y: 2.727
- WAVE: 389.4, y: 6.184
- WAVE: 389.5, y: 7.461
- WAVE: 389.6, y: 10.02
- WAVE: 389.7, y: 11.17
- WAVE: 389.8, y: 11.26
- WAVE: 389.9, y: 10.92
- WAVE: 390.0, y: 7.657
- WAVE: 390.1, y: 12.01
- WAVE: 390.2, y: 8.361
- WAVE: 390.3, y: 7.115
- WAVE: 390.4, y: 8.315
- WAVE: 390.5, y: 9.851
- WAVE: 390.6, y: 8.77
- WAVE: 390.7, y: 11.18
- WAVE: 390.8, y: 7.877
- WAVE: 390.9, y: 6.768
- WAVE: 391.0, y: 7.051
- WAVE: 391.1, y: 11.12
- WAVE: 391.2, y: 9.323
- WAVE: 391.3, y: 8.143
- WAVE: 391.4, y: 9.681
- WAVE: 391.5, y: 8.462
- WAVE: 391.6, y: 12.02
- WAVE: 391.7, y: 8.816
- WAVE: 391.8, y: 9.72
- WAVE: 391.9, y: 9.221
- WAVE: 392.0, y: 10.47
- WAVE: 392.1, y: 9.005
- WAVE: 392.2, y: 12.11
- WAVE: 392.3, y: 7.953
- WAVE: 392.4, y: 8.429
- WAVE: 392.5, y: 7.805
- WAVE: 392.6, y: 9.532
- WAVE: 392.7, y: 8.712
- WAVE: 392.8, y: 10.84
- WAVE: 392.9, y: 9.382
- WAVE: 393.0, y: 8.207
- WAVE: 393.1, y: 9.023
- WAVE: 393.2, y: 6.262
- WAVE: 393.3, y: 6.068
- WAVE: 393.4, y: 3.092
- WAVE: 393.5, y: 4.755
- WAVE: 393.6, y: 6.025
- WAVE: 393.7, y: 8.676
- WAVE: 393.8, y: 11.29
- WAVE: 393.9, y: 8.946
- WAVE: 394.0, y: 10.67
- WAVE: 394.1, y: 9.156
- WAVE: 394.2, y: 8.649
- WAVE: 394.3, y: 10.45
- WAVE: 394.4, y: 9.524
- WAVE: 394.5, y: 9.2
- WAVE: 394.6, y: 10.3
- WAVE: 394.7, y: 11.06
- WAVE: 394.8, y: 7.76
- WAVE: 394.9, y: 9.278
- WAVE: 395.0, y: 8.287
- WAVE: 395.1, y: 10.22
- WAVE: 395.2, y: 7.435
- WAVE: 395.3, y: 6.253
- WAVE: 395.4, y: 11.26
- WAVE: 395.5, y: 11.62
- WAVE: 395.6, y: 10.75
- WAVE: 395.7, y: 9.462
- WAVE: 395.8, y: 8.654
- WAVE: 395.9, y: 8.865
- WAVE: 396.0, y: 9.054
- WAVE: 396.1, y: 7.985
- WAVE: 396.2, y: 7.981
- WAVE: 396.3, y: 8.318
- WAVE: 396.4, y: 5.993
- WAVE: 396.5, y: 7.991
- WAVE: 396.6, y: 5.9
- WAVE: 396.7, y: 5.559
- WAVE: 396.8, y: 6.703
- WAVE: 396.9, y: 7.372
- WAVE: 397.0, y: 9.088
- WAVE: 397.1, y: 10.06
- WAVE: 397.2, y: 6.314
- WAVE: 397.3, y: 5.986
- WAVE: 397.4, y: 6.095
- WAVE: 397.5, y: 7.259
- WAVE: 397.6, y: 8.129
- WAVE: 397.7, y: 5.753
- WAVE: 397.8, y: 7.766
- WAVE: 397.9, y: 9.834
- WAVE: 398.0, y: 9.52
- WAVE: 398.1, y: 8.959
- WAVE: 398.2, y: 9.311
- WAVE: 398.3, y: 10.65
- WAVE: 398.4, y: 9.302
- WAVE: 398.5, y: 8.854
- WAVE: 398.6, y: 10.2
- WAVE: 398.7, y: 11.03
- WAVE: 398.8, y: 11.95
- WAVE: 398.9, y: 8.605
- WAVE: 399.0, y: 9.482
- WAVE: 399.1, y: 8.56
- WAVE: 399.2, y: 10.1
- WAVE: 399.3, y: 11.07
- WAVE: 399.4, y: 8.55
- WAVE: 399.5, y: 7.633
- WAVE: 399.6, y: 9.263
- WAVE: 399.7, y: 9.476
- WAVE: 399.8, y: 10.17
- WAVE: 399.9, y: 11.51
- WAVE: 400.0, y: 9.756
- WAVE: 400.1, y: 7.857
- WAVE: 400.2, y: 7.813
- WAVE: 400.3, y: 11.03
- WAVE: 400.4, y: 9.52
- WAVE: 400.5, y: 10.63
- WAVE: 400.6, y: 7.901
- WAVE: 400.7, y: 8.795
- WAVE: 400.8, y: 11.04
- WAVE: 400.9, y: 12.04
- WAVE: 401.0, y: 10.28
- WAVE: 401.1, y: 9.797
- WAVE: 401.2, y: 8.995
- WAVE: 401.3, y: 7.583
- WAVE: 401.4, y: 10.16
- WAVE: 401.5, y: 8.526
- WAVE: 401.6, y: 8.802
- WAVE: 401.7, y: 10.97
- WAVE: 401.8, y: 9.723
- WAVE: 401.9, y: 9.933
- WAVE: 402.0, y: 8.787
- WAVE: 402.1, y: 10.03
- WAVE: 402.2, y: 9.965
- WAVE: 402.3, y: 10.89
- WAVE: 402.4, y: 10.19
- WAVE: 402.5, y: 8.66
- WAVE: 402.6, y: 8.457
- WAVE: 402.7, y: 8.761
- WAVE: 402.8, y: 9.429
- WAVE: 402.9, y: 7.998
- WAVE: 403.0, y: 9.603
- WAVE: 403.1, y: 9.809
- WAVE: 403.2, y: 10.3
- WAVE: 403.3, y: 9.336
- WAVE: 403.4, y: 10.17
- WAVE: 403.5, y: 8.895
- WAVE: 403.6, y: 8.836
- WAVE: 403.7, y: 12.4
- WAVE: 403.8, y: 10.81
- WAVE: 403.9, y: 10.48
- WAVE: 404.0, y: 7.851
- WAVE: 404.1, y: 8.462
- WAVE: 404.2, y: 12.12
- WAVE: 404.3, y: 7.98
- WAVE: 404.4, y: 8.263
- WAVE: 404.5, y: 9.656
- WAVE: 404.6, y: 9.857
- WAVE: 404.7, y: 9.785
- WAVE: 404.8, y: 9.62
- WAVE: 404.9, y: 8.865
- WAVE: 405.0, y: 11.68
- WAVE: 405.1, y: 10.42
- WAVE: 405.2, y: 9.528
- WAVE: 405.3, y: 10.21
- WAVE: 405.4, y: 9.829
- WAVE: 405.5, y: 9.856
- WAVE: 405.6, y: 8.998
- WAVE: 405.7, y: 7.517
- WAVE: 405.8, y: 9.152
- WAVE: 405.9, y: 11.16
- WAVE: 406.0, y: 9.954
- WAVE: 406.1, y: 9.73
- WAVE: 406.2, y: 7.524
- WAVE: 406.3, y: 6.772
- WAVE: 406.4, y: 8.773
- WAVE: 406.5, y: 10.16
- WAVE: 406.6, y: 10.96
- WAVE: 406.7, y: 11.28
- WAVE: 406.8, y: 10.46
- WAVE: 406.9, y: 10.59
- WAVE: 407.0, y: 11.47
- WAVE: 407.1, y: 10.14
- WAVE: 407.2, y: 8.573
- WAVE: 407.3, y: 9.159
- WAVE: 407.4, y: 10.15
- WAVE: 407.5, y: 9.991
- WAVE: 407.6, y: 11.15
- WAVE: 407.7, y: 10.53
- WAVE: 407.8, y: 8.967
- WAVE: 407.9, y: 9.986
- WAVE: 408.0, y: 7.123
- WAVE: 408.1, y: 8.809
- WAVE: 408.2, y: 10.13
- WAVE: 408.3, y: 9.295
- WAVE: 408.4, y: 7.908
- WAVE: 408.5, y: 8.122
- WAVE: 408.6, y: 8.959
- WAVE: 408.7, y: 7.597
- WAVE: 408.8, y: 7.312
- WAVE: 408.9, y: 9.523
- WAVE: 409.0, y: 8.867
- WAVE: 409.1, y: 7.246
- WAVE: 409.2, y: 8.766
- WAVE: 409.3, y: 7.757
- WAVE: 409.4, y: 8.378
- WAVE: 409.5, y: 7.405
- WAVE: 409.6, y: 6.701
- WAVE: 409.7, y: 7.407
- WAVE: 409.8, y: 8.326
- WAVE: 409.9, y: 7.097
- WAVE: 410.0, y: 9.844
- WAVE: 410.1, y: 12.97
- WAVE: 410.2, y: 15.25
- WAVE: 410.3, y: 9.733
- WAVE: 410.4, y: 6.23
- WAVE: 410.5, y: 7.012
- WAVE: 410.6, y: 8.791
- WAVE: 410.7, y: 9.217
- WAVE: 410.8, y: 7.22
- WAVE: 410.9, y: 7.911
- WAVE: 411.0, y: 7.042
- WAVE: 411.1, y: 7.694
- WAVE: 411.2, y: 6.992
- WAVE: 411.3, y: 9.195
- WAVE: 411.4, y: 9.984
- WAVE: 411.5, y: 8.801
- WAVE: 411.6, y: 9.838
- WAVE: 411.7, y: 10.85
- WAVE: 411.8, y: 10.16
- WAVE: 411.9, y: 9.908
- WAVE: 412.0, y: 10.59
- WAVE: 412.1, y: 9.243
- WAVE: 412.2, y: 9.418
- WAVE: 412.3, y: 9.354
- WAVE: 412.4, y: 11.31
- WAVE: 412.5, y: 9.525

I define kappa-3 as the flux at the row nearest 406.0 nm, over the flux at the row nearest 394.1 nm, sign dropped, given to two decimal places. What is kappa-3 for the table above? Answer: 1.09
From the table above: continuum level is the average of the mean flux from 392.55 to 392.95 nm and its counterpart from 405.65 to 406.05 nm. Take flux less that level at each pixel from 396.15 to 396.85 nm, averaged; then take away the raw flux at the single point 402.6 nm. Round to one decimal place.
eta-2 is -11.1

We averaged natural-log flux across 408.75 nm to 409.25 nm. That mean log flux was 2.12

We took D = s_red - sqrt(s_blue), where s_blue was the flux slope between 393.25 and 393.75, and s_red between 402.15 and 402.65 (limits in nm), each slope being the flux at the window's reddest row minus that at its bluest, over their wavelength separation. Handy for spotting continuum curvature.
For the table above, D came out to -6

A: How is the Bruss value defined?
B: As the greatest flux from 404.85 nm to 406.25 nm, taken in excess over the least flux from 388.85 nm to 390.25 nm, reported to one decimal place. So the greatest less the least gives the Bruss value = 9.0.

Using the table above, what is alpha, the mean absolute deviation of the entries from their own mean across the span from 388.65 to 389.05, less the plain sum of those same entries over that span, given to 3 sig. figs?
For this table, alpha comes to -54.8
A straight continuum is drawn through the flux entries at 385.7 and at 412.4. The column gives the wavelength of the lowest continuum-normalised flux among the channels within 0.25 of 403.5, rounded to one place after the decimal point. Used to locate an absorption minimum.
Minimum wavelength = 403.6 nm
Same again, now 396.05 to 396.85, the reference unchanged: 396.7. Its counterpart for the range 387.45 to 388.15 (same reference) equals 388.0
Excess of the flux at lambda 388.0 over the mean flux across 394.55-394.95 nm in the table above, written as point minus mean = -2.7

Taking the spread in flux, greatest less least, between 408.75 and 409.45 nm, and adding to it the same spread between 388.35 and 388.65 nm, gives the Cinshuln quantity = 3.8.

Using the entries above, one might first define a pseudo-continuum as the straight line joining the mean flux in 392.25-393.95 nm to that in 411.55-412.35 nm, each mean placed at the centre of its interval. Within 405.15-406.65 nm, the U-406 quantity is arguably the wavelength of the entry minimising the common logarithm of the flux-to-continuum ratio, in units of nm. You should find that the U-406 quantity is 406.3 nm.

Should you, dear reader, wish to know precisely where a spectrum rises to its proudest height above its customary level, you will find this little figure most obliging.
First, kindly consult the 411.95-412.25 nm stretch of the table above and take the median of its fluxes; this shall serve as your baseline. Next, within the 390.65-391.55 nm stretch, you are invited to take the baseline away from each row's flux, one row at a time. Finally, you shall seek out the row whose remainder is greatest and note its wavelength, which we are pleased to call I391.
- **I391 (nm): 390.7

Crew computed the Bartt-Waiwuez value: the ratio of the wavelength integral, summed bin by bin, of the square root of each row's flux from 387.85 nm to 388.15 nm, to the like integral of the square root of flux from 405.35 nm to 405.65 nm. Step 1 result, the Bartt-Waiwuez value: 0.89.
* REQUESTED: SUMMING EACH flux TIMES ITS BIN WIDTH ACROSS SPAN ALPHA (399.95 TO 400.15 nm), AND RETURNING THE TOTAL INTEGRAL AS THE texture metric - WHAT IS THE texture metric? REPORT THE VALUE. 1.76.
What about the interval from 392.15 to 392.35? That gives 2.01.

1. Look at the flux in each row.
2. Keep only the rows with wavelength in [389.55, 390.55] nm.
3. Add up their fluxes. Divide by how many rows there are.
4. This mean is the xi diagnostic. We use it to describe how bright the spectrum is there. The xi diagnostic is 9.7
